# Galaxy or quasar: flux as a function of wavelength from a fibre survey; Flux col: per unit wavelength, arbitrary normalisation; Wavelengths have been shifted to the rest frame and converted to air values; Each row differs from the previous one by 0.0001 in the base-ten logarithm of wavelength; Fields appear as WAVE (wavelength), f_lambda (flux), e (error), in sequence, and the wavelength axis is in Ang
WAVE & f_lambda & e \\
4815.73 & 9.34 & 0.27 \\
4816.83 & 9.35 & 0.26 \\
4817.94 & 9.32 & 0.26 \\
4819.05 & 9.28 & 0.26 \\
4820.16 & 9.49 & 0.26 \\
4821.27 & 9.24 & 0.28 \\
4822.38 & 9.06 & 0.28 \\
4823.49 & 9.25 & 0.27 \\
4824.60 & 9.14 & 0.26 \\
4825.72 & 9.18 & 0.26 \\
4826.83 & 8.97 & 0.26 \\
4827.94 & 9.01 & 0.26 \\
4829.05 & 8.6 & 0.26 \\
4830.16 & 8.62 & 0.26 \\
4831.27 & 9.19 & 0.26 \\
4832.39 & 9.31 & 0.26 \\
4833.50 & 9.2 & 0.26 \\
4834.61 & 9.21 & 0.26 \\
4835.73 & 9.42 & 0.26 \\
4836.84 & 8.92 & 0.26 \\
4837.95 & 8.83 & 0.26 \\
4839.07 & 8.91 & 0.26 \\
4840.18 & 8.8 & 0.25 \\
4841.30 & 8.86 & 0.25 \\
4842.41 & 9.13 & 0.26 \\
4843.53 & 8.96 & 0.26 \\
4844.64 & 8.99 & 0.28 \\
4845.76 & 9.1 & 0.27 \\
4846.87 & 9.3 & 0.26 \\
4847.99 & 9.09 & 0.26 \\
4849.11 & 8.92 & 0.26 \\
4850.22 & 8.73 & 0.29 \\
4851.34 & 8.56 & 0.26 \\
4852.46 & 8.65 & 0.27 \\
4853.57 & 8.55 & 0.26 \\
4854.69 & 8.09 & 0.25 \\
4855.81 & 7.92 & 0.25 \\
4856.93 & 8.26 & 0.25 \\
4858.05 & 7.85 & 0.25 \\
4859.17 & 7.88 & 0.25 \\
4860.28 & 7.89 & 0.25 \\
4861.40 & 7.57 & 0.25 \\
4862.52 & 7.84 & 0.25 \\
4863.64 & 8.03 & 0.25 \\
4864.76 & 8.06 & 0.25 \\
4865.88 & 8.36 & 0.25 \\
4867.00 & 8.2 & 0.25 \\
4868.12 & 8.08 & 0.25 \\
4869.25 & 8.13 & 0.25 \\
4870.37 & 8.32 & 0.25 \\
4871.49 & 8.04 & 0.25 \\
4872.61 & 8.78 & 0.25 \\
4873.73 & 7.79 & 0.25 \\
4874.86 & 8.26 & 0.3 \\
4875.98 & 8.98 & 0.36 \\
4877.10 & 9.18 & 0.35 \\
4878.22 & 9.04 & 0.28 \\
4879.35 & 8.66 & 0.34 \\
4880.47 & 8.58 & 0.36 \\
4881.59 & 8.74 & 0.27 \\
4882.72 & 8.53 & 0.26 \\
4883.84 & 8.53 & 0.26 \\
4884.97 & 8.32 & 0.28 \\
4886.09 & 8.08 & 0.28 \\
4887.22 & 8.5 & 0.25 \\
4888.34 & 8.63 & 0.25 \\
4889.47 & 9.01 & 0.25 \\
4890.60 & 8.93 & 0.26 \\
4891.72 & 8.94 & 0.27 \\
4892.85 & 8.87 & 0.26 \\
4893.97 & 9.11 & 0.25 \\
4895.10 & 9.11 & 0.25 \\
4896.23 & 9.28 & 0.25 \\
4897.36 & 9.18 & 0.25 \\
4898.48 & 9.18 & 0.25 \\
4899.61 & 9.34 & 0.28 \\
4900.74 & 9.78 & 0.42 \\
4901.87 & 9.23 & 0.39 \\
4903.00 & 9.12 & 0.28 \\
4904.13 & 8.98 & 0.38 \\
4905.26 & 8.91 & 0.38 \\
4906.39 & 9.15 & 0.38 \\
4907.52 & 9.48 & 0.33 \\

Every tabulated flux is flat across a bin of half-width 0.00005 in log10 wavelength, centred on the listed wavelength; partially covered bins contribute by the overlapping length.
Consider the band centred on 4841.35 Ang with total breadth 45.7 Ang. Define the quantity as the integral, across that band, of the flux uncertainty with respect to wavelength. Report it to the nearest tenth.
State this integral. 11.9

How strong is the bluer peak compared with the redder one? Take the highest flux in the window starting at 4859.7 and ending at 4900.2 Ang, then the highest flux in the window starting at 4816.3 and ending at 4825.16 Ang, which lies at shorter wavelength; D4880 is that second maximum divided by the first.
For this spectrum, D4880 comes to 1.02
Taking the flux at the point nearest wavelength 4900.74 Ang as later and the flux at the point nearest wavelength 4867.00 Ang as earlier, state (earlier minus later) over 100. -0.016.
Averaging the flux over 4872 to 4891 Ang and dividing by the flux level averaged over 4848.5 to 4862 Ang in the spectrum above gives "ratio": 1.05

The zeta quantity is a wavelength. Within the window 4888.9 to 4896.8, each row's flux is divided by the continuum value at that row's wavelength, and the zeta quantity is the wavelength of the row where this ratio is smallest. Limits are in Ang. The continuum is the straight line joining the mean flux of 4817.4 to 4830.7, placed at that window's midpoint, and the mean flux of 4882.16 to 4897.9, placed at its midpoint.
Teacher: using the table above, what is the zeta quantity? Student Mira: 4892.85 Ang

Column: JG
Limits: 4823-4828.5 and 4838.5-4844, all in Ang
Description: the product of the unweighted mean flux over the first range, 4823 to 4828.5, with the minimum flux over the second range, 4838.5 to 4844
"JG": 80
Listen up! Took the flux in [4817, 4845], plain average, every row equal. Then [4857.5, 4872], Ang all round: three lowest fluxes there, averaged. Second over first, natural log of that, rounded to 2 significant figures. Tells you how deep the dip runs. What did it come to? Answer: -0.16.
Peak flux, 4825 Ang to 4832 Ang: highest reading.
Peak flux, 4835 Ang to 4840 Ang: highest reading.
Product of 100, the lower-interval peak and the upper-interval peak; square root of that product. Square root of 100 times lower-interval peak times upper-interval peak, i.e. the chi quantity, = 93.0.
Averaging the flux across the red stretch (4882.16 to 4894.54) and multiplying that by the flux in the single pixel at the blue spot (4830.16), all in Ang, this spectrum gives 74.8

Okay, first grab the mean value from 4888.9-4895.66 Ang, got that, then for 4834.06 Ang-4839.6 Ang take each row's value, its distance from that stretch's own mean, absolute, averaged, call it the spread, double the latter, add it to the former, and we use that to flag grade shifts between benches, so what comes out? 9.4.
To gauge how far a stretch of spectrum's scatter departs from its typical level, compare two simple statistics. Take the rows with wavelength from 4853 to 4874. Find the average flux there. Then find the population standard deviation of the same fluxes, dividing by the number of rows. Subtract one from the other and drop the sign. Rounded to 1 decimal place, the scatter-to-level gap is 7.8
